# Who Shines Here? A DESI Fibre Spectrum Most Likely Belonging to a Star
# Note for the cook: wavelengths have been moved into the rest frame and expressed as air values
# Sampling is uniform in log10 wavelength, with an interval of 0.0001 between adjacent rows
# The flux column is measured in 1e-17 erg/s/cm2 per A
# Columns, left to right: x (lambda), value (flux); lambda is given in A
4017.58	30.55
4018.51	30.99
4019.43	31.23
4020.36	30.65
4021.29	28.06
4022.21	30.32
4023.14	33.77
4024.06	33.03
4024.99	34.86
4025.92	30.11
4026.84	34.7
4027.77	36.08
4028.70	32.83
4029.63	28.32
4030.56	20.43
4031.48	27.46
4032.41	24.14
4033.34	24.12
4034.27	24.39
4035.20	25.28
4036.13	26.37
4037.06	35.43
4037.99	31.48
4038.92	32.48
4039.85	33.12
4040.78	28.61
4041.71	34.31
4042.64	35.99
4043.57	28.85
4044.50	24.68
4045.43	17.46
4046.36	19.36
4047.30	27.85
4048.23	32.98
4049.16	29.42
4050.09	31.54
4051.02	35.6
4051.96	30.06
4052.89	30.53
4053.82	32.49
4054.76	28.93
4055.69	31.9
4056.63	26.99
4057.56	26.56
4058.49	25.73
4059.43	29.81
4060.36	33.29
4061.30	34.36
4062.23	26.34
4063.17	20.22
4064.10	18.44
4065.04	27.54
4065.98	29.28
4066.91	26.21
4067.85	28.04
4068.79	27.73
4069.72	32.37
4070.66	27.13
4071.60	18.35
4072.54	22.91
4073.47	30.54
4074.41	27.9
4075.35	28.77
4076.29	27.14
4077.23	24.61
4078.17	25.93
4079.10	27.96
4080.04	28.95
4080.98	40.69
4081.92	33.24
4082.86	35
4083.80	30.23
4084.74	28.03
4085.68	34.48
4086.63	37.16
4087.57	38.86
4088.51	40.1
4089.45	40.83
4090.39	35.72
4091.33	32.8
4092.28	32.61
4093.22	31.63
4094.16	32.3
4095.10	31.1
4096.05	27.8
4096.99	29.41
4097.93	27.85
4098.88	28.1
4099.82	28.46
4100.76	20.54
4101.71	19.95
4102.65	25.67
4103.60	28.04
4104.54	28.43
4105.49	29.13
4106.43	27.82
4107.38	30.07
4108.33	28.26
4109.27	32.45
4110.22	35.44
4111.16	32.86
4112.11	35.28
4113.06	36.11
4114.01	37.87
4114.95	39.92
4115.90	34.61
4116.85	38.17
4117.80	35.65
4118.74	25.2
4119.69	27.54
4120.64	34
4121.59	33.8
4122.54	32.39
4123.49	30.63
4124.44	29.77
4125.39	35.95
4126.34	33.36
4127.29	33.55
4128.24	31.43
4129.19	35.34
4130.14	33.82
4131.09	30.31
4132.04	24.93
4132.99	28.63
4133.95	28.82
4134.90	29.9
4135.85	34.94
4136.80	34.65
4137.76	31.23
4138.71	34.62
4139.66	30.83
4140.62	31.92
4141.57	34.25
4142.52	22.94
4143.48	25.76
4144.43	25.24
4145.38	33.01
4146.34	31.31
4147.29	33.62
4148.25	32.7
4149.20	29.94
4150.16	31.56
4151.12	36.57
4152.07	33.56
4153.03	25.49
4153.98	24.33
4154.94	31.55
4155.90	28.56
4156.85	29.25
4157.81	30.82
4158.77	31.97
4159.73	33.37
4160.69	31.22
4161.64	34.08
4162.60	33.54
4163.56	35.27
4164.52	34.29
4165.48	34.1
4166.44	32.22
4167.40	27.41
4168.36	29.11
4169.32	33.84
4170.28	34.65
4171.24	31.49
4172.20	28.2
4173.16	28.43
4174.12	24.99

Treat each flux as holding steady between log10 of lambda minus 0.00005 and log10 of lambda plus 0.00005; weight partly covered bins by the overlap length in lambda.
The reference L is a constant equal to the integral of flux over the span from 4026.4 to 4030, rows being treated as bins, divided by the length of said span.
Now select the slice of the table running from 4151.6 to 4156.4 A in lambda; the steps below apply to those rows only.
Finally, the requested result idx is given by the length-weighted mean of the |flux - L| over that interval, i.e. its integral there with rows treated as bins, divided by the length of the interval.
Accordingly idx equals 4.5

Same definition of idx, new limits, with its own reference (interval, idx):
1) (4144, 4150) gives 2.2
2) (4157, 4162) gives 1.5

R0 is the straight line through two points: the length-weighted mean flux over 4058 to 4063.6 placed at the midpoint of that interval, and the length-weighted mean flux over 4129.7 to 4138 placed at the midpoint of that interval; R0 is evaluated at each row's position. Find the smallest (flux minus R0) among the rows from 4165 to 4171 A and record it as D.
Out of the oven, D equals -4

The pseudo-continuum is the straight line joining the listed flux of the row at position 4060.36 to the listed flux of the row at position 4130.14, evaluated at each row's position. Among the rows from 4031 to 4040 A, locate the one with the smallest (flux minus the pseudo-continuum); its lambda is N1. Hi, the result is 4033.34 A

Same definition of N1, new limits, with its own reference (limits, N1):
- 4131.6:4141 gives 4132.04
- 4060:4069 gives 4064.10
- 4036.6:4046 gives 4045.43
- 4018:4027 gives 4021.29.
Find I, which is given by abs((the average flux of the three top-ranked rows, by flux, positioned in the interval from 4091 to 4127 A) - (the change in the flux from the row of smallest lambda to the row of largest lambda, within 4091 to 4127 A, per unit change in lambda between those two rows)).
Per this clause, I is 38.6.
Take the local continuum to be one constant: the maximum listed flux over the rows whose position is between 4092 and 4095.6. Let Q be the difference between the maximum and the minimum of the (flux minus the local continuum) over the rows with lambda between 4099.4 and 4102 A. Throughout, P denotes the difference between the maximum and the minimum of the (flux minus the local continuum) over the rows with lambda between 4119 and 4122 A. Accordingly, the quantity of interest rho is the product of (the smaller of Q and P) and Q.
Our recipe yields 55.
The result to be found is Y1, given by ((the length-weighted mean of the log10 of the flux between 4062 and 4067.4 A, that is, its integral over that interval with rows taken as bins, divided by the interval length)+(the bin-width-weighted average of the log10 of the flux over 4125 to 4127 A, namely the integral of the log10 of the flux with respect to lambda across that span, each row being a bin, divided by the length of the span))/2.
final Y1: 1.46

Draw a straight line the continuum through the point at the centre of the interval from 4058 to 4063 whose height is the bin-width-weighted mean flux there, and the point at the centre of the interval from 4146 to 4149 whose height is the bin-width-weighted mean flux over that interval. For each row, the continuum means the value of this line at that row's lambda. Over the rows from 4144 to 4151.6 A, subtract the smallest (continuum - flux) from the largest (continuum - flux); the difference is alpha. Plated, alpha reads 11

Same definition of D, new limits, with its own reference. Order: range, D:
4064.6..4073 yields -10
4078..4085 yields -3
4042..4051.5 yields -10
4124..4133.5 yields -6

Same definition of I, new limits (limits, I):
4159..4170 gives 34.5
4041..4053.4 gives 35.6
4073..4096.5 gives 40.7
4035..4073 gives 35.7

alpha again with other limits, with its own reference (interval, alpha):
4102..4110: 7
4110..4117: 7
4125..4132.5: 11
